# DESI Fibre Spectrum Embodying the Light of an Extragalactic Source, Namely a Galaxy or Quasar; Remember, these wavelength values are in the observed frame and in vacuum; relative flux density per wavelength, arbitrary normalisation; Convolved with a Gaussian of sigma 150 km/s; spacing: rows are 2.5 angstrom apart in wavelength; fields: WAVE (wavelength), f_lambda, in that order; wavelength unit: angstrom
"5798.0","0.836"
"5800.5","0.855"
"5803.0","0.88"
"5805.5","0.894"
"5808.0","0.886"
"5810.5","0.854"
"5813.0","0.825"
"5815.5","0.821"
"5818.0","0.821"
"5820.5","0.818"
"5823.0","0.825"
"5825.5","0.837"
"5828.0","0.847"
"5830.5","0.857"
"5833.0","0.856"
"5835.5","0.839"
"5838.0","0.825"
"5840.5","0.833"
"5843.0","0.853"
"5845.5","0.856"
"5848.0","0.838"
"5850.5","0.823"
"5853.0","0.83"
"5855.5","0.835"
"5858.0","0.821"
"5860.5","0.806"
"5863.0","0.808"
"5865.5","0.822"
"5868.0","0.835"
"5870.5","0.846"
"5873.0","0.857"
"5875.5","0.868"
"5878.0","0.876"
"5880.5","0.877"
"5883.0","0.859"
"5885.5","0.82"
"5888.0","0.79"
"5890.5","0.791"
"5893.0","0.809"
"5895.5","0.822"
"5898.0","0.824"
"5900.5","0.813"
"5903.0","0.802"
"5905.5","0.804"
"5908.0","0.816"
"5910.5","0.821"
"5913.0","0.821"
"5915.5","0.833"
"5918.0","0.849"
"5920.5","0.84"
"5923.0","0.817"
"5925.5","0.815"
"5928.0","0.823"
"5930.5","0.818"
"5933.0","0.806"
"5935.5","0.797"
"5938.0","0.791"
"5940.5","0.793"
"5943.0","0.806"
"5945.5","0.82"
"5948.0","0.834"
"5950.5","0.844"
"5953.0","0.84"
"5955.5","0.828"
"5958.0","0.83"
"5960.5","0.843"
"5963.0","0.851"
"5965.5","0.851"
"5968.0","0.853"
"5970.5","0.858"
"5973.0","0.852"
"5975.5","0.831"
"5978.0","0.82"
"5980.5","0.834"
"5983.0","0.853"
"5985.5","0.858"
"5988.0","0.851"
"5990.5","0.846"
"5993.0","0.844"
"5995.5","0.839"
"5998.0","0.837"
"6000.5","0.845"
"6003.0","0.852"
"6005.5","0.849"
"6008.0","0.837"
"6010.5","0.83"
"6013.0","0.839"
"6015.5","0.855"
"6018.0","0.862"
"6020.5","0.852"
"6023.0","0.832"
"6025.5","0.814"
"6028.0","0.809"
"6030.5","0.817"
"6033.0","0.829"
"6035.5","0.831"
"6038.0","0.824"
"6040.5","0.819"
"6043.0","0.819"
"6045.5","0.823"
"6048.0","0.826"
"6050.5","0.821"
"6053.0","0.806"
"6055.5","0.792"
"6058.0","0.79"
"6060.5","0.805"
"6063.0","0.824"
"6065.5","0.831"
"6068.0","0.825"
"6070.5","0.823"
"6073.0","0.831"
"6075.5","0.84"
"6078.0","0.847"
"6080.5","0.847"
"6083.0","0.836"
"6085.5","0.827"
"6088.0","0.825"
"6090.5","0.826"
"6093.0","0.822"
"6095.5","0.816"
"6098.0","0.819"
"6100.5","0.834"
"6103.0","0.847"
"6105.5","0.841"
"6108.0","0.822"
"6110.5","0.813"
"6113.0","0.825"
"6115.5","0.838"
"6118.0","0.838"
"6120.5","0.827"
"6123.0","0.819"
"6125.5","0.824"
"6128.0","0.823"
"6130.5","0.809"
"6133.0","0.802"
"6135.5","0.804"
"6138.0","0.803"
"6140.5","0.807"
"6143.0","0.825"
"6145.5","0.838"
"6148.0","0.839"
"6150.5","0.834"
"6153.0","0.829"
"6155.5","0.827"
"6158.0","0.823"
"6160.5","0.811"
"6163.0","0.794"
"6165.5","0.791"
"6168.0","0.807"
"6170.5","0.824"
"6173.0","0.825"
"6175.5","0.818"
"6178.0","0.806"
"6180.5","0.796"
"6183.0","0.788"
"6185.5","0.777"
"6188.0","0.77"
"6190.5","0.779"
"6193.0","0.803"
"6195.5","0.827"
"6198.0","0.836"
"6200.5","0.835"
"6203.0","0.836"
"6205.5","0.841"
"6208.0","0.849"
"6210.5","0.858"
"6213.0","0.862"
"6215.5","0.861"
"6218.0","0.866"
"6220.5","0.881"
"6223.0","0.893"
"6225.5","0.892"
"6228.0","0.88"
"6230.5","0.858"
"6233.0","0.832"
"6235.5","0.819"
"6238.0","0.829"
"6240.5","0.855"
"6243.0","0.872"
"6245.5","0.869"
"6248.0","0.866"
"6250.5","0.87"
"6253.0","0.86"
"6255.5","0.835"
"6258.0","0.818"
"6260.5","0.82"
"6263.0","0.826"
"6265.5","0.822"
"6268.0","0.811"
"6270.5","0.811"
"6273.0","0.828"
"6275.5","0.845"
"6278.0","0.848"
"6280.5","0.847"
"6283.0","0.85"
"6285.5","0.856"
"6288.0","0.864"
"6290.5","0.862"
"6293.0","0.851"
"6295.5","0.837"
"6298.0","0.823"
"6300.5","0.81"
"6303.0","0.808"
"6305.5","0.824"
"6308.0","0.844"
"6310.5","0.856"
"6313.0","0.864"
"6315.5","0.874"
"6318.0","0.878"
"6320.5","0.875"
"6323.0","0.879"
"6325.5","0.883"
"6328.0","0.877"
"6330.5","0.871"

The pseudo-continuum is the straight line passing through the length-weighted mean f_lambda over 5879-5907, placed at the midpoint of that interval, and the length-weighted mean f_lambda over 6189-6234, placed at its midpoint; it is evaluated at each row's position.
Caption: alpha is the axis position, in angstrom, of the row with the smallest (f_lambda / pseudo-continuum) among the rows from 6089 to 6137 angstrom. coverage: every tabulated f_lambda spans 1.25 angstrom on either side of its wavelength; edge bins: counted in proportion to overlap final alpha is 6133.0 angstrom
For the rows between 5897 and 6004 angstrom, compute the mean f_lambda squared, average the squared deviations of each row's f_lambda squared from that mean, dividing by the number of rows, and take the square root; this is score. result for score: 0.031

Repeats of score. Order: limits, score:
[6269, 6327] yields 0.038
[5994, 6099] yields 0.026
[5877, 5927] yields 0.040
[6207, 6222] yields 0.017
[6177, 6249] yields 0.057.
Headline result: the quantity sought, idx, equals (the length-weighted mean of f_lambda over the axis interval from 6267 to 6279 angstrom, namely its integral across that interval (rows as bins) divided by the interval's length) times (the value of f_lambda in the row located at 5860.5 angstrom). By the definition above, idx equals 0.67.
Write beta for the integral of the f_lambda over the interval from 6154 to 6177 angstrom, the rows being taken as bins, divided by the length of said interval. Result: 0.813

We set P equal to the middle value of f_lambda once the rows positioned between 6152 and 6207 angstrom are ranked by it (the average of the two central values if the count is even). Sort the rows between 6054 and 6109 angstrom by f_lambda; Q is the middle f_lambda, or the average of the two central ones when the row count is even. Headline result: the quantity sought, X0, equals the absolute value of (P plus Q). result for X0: 1.64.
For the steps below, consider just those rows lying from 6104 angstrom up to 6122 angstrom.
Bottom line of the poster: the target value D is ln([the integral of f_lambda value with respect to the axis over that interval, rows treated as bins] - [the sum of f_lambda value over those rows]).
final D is 2.21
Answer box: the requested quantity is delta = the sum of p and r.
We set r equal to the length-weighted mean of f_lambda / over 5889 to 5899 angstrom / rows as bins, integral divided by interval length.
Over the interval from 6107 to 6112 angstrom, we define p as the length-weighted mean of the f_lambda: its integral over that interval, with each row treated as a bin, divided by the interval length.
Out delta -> 1.63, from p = 0.818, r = 0.811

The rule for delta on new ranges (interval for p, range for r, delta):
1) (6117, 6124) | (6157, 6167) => 1.63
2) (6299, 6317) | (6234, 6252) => 1.69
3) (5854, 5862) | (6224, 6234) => 1.69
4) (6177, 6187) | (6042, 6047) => 1.61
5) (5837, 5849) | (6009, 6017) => 1.68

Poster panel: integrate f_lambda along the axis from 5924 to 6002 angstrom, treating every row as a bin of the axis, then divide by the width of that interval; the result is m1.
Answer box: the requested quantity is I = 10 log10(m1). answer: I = -0.796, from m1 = 0.833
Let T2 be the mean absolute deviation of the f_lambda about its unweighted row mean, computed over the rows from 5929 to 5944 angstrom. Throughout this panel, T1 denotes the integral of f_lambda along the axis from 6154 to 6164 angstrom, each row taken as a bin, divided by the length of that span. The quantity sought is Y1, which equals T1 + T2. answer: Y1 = 0.823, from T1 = 0.81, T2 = 0.008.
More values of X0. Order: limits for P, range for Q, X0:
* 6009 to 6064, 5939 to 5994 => 1.67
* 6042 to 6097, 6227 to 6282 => 1.66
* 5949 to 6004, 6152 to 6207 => 1.66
